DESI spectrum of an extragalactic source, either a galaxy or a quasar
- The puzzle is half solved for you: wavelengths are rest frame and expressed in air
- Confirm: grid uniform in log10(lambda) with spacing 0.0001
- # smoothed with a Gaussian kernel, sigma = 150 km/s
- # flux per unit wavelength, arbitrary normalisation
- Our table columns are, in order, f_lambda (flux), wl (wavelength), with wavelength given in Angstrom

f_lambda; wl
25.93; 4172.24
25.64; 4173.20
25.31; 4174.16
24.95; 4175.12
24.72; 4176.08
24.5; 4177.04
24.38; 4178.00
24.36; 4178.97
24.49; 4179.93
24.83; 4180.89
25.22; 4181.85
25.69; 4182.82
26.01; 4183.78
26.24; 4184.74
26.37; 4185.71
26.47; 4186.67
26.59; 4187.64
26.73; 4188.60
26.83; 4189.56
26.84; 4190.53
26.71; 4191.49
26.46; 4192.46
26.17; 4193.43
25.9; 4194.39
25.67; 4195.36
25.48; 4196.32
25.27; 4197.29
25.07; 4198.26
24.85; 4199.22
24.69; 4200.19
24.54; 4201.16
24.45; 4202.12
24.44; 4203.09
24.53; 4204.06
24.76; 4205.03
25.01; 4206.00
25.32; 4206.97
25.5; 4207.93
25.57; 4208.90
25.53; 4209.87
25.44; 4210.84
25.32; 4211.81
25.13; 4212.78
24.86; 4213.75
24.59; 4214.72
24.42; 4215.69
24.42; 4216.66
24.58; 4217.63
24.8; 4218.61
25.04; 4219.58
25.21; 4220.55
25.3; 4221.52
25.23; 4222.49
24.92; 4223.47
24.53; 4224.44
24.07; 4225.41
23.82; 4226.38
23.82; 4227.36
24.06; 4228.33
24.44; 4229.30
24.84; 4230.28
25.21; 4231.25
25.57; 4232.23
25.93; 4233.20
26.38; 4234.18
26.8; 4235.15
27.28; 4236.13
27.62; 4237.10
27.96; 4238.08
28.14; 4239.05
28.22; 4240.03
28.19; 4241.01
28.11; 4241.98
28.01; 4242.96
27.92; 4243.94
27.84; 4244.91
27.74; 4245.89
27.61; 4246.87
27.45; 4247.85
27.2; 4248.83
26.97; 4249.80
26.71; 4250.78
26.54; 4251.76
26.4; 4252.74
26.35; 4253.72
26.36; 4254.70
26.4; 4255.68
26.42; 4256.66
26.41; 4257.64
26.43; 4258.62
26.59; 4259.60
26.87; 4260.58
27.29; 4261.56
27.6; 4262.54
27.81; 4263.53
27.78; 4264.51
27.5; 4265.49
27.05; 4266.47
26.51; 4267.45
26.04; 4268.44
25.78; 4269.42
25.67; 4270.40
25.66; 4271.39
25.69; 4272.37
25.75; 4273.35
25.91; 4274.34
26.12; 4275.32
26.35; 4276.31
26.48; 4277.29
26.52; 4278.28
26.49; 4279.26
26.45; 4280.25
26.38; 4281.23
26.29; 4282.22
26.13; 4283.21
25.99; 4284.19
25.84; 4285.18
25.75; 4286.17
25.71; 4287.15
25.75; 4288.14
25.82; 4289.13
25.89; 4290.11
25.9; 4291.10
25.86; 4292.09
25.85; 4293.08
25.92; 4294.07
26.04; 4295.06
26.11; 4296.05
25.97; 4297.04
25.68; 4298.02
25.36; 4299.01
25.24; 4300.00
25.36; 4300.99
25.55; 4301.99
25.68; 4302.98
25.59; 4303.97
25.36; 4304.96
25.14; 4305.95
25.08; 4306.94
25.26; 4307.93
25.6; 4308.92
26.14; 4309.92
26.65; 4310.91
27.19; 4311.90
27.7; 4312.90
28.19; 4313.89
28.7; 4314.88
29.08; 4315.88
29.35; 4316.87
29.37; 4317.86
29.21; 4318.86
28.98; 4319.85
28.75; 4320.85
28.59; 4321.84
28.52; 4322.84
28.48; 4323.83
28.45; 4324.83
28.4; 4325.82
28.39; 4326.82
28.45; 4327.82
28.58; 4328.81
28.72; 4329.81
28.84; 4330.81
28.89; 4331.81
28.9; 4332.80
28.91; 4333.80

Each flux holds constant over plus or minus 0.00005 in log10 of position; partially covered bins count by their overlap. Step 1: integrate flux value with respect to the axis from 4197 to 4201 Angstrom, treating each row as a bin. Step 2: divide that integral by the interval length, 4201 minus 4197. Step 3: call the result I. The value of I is 24.9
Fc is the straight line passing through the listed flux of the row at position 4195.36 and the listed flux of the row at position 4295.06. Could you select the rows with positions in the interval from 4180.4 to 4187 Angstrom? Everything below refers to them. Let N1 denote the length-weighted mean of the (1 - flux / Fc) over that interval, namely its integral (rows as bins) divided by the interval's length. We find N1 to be -0.007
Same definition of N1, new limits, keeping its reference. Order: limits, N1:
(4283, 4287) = 0.004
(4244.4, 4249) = -0.067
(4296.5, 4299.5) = 0.014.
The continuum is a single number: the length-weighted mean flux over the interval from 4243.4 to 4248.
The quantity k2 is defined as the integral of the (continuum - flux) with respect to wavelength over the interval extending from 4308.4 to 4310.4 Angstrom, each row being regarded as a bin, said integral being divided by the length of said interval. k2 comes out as 1.86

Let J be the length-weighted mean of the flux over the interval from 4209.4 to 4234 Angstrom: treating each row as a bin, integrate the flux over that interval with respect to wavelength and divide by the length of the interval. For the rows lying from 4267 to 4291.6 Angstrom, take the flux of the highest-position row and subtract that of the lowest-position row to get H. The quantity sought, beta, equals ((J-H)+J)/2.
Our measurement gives 25.2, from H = -0.6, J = 24.9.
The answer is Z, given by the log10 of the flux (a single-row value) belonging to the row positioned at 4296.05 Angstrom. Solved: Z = 1.42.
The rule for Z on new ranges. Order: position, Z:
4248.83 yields 1.43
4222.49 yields 1.40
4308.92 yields 1.41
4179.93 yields 1.39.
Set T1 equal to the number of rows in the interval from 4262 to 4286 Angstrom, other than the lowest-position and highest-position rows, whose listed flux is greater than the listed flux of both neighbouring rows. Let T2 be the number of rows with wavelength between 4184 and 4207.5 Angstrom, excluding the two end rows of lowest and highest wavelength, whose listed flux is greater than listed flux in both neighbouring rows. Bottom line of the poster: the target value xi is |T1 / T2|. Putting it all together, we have 2.0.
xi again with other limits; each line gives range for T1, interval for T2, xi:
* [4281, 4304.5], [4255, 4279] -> 1.5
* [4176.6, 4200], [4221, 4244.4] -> 1.0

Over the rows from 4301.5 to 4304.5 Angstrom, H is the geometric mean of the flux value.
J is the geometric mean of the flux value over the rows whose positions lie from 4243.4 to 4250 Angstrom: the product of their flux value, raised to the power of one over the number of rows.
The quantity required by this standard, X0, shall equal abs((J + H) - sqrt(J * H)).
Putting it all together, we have 26.6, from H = 25.6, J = 27.5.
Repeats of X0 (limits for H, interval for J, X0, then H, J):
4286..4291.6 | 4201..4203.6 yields 25.1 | 25.8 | 24.5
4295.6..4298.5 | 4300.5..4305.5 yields 25.7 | 25.9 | 25.5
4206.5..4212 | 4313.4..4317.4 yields 27.2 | 25.4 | 28.8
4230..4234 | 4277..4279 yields 25.9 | 25.4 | 26.5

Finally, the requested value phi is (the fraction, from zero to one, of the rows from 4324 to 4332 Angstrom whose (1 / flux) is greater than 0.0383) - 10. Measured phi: -10.0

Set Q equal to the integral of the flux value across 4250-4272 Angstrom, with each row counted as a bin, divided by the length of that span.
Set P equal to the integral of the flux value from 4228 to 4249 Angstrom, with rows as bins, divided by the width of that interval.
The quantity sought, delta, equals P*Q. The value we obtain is 718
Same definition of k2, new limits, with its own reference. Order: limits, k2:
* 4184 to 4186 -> 1.46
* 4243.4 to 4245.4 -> -0.16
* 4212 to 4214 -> 2.66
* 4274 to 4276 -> 1.67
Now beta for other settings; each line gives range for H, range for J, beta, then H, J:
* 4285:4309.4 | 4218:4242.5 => 25.9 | -0.2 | 25.8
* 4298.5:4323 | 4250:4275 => 25.0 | 3.2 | 26.5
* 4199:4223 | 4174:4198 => 25.5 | 0.4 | 25.7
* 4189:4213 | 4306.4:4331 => 28.9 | -1.7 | 28.0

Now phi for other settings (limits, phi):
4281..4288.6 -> -9.4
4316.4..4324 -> -10.0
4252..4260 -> -10.0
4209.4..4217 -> -9.0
